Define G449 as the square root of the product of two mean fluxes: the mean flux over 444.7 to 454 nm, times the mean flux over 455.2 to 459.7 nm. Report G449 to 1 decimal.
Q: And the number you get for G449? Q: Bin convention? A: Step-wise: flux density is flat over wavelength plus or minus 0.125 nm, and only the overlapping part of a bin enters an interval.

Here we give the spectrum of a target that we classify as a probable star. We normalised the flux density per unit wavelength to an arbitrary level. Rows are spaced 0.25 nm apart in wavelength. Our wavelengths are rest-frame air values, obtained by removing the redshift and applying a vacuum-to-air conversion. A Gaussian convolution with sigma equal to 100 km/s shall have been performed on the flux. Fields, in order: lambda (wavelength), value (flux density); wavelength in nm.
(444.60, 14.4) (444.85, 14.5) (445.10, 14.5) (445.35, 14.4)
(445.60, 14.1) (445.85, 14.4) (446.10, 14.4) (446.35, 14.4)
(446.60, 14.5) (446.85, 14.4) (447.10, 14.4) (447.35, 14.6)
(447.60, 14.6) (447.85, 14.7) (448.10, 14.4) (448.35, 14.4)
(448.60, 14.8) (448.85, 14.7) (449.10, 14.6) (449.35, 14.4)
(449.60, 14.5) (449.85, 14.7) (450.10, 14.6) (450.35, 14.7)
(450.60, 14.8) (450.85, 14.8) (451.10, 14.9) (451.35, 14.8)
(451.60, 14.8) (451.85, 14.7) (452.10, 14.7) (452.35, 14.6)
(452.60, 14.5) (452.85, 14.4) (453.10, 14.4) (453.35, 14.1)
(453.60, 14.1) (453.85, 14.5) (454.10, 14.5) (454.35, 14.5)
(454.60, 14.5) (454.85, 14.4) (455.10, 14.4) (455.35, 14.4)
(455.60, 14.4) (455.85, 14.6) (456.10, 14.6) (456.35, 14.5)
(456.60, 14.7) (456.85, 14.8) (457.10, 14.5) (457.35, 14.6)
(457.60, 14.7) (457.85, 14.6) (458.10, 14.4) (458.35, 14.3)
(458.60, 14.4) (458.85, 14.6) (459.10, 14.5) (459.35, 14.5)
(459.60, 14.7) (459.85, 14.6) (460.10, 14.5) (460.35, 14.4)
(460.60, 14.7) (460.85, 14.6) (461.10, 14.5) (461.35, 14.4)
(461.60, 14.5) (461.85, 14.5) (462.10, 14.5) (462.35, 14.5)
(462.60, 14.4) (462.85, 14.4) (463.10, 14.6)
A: 14.5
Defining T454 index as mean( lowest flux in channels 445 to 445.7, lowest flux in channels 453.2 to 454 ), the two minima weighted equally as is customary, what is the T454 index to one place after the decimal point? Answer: 14.1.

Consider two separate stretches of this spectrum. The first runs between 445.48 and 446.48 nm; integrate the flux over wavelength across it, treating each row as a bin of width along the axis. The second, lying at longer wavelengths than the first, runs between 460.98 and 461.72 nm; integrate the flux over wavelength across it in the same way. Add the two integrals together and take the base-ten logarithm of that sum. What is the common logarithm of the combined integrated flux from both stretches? 1.40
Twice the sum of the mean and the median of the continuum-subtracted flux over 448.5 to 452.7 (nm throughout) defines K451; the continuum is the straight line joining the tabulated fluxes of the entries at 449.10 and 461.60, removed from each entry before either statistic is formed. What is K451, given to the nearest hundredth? 0.41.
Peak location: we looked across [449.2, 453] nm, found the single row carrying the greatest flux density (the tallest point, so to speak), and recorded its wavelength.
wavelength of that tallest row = 451.10 nm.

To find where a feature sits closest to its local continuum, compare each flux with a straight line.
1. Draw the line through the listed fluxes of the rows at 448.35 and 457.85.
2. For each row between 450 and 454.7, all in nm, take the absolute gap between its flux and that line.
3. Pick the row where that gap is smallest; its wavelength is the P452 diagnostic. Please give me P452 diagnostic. 452.60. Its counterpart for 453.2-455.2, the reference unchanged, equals 453.85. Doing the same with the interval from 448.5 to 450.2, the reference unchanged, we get 449.35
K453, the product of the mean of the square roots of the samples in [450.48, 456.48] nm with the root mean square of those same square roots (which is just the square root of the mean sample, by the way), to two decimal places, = 14.54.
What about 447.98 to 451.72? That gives 14.66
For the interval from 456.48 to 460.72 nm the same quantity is 14.56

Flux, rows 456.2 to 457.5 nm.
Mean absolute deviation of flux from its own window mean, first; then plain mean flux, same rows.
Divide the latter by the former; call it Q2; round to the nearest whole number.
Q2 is 141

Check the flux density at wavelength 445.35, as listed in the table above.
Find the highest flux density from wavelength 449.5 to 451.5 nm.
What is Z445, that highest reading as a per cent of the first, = 103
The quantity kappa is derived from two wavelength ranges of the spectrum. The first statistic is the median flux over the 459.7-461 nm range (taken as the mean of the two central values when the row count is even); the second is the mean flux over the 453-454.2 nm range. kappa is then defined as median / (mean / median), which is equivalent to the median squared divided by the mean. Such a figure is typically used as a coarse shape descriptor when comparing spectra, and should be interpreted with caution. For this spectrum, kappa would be 14.9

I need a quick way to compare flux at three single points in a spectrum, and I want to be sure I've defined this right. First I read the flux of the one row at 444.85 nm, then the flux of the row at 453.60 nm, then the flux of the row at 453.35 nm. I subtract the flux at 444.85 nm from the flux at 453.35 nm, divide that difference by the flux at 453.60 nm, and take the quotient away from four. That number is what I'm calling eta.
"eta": 4.03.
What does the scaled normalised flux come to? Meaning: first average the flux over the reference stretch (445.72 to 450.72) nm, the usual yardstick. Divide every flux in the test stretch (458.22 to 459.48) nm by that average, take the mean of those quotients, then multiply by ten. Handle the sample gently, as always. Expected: 9.94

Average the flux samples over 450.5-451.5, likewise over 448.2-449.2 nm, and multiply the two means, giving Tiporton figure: 217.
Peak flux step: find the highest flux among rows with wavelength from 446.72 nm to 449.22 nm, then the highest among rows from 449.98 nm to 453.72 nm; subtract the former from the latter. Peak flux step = 0.10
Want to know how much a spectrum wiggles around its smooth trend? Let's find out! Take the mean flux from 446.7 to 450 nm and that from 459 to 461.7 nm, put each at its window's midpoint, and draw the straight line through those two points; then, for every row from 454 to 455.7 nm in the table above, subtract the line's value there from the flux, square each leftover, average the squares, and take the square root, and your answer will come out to 0.11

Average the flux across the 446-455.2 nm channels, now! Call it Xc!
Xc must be 14.5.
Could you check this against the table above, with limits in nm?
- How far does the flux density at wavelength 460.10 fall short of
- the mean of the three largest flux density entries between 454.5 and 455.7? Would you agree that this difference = -0.07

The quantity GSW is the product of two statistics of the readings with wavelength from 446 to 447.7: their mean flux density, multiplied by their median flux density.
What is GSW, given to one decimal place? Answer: 208.4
